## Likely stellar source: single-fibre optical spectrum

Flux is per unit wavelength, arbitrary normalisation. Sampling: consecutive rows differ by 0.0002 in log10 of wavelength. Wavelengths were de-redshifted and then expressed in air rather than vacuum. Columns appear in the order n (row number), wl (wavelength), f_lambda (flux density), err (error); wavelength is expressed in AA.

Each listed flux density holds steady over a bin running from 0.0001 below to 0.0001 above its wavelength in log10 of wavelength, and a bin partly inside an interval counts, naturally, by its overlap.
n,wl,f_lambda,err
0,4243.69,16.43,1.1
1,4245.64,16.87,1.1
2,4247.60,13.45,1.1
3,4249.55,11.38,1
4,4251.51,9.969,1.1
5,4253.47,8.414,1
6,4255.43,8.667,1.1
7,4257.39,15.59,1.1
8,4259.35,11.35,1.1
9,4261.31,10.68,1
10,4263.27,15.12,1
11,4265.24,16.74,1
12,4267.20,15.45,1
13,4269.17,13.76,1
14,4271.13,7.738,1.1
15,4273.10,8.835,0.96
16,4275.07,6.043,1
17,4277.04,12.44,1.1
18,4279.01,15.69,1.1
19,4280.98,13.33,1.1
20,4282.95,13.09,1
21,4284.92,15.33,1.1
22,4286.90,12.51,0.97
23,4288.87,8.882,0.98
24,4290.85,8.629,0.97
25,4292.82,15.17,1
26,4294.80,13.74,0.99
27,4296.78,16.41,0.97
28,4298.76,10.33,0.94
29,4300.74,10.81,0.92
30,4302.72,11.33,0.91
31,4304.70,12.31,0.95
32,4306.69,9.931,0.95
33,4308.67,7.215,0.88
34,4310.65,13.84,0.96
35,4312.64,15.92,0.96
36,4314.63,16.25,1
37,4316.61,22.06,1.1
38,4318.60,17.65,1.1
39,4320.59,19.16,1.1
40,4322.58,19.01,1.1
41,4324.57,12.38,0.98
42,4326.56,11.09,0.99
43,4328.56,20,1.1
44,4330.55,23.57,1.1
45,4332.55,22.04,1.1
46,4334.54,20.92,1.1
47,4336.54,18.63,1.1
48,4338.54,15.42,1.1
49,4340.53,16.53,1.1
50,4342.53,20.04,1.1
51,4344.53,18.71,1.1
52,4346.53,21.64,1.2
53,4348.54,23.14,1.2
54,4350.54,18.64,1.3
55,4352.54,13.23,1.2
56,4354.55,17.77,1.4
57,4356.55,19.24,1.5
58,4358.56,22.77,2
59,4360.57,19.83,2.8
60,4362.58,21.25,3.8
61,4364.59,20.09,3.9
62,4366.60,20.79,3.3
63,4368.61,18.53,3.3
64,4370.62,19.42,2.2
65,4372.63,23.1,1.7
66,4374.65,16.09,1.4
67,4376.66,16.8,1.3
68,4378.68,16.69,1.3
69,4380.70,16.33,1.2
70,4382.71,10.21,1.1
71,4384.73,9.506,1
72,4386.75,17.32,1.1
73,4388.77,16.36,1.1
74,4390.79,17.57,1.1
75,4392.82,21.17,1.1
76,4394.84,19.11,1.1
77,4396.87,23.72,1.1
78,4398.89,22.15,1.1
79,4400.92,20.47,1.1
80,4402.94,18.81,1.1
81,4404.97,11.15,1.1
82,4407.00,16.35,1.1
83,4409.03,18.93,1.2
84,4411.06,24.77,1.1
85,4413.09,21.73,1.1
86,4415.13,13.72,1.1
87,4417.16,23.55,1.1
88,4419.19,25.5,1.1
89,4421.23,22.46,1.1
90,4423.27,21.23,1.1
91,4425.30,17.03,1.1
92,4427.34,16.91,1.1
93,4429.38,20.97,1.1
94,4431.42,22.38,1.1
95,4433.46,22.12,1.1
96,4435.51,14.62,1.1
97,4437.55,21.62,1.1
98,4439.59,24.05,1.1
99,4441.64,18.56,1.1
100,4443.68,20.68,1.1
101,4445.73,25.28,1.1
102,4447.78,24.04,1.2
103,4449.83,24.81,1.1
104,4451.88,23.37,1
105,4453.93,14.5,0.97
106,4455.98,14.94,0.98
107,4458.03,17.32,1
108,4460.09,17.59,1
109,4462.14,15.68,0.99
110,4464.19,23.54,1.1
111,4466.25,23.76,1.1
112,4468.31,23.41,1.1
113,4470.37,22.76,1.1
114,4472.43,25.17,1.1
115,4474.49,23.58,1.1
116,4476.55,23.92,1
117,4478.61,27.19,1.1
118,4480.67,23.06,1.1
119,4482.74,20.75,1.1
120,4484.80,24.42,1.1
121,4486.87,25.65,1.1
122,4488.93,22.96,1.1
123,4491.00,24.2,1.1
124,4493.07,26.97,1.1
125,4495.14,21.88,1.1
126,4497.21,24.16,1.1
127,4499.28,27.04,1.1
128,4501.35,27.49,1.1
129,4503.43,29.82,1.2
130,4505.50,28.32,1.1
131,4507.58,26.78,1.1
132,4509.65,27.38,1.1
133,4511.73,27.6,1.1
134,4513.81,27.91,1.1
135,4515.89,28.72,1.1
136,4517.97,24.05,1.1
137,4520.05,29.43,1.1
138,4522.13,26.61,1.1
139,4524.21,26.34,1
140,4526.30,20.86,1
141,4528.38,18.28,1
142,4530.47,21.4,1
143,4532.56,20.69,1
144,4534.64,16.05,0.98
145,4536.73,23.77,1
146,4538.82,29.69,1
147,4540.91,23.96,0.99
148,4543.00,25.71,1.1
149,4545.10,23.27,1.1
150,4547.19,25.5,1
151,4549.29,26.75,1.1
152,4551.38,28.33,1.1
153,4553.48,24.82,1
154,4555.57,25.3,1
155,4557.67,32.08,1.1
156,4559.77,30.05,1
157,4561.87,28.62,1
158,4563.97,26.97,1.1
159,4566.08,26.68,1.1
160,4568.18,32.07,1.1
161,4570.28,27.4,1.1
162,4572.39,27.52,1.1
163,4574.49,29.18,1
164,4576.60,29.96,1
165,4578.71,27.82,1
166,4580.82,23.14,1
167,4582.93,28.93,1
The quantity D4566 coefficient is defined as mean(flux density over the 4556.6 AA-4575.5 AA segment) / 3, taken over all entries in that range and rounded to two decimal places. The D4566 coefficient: 9.65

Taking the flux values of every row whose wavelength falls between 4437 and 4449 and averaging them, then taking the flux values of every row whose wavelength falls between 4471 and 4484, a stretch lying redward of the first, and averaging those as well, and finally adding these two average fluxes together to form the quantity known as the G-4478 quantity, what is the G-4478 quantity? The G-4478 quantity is 46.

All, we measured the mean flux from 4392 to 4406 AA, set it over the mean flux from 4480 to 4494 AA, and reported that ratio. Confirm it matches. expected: 0.81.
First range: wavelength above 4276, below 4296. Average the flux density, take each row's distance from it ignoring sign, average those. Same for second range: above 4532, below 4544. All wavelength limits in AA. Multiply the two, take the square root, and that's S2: 2.44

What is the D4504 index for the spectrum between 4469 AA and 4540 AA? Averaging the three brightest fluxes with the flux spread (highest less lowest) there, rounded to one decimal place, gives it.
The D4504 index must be 21.7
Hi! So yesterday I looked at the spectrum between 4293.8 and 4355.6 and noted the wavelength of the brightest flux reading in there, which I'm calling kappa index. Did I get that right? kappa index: 4330.55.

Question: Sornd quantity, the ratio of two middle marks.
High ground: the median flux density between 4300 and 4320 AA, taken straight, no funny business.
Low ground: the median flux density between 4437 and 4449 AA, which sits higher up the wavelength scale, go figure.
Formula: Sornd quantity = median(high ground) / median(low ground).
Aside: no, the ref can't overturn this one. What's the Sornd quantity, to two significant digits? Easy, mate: 0.57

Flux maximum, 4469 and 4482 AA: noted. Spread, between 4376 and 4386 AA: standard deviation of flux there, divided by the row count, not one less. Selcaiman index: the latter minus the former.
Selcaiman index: -24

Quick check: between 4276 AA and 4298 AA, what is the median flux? 13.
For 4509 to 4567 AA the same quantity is 26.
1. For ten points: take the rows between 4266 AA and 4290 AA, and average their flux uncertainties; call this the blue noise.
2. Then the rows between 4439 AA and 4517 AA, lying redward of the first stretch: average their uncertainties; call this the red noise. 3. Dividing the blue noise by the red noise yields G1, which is 0.95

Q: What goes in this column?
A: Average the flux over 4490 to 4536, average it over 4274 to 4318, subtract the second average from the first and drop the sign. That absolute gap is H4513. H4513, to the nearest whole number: 12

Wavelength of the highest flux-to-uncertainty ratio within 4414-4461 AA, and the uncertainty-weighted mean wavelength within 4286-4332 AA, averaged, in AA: 4380.5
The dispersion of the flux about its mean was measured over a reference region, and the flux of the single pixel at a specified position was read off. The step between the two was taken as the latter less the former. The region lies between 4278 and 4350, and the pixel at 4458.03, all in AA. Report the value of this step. 13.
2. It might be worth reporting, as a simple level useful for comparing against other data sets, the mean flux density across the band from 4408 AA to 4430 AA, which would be 20.6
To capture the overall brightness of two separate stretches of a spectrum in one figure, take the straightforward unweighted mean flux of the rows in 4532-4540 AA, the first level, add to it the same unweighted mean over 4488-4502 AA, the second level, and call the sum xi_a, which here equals 48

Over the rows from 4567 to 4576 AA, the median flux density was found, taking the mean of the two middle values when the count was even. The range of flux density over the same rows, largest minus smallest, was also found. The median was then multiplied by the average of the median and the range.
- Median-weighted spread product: 468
